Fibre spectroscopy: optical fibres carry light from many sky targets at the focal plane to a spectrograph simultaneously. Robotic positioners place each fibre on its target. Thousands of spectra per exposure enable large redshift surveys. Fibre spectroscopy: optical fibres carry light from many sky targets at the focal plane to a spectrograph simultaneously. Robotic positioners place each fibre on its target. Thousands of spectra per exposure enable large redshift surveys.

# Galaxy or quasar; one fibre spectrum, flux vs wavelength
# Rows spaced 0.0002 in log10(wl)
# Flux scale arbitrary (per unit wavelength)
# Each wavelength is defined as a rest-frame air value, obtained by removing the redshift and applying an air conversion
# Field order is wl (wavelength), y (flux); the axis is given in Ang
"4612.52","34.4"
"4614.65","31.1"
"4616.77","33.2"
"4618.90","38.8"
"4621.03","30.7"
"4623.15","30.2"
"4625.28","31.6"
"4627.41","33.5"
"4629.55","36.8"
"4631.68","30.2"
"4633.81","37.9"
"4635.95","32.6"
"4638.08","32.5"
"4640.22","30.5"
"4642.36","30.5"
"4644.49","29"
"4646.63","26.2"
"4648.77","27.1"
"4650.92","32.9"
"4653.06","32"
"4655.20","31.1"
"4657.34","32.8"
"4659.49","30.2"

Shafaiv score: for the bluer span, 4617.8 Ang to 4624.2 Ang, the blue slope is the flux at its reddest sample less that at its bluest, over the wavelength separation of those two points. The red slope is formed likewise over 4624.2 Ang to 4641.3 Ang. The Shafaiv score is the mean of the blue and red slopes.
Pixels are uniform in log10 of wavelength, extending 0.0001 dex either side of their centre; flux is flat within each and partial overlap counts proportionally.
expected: -1.0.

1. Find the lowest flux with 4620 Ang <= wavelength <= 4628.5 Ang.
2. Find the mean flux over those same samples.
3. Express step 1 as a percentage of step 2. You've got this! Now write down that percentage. 96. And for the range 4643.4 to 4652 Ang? 91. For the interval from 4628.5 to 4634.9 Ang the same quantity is 86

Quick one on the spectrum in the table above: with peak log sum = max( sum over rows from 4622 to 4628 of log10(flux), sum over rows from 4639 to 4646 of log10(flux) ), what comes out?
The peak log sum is 4.505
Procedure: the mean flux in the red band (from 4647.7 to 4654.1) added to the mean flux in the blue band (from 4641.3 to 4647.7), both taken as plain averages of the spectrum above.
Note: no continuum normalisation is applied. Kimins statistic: 59.2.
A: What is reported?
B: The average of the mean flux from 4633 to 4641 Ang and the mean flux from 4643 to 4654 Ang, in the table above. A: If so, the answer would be 31.4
